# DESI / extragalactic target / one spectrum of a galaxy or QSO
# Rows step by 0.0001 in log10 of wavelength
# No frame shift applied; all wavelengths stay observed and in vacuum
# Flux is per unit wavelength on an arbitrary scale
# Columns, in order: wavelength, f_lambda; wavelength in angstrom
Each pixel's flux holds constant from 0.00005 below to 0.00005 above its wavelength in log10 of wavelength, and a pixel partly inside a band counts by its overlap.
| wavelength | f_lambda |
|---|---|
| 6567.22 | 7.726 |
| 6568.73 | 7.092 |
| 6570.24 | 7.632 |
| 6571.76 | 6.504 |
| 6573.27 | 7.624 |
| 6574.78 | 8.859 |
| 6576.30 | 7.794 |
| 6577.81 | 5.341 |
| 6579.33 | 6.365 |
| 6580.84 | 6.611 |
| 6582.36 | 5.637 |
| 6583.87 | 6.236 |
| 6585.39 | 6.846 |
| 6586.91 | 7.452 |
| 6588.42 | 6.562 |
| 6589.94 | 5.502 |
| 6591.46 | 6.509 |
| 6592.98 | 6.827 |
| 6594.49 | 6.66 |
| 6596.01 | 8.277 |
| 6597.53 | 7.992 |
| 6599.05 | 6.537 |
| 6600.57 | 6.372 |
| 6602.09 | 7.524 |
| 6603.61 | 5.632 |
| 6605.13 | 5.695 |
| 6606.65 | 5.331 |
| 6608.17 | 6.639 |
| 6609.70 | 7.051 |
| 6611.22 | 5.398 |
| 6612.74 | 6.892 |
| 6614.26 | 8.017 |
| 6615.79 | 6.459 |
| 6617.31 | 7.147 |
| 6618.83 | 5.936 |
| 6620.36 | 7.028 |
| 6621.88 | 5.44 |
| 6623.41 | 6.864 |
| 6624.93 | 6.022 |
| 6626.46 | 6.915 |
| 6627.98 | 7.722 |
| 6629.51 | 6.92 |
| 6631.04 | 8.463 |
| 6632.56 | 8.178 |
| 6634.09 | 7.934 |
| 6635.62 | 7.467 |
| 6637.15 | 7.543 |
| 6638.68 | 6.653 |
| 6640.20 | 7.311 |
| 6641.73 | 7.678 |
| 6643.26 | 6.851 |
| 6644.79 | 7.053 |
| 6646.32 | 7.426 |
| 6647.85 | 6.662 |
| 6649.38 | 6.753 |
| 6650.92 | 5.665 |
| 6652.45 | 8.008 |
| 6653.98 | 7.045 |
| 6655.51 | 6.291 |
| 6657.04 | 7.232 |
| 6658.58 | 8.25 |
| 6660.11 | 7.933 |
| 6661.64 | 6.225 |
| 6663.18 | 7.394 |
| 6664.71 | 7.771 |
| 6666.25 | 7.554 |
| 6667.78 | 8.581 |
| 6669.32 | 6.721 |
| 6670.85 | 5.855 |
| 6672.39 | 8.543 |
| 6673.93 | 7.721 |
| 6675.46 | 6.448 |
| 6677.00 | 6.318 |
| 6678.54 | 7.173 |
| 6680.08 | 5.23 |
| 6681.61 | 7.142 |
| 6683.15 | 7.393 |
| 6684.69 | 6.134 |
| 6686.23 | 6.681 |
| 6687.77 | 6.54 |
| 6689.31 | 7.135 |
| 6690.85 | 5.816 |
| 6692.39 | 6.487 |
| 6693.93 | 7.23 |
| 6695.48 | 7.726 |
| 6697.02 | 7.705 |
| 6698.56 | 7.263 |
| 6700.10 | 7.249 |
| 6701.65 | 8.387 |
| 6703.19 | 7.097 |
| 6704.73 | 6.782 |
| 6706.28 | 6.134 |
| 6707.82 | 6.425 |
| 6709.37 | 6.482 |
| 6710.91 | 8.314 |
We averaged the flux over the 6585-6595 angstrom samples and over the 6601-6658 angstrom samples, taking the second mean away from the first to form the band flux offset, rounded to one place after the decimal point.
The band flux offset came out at -0.3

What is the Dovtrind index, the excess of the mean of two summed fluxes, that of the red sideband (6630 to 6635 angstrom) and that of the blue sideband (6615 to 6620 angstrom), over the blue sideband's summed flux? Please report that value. 2.5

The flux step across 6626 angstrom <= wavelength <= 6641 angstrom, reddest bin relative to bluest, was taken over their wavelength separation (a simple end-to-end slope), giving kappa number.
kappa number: 0.029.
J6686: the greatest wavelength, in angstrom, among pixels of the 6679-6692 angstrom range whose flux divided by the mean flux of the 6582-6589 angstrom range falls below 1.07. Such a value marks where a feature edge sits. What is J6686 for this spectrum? 6690.85 angstrom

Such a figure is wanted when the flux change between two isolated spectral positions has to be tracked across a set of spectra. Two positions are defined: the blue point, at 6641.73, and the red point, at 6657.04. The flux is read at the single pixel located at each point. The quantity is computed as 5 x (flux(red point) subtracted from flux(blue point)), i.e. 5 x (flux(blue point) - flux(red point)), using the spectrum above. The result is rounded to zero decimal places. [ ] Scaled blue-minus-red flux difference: 2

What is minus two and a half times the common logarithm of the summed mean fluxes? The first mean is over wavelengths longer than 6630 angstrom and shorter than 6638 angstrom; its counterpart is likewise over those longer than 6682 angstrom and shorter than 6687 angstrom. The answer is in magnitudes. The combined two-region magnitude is -2.91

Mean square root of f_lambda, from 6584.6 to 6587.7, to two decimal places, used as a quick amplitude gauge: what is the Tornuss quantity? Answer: 2.67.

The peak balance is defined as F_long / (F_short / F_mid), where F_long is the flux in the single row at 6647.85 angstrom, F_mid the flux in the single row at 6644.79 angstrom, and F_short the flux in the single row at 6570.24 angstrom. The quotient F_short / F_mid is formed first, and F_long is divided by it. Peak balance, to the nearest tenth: 6.2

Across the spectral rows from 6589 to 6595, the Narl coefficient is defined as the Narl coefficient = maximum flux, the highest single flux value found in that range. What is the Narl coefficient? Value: 6.827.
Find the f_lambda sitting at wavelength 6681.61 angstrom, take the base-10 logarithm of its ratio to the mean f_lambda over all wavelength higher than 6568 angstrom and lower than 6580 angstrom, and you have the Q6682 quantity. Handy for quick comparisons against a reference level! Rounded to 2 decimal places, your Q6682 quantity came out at 0.00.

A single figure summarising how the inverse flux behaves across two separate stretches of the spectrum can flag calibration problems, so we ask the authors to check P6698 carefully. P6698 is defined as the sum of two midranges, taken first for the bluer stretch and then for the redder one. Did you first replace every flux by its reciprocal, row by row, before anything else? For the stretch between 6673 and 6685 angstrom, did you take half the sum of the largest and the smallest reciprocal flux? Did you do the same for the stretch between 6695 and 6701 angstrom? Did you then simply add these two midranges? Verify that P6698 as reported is 0.294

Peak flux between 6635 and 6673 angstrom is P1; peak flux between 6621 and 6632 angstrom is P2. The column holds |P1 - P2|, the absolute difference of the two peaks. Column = 0.1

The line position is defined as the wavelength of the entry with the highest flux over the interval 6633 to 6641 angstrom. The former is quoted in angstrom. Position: 6634.09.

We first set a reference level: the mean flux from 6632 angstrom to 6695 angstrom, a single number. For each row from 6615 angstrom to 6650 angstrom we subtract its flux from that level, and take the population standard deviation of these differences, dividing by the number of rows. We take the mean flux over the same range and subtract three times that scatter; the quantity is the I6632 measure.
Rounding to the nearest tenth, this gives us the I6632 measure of 5.0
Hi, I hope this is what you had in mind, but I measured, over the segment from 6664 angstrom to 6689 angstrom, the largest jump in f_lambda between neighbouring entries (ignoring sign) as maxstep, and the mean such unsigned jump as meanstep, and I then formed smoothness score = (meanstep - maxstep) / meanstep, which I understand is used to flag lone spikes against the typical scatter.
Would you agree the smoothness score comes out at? -1.55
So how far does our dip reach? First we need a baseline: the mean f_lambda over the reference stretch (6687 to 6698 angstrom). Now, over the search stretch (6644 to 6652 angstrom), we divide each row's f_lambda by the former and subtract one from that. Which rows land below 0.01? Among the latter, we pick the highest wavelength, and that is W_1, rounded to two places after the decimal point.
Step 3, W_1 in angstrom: 6650.92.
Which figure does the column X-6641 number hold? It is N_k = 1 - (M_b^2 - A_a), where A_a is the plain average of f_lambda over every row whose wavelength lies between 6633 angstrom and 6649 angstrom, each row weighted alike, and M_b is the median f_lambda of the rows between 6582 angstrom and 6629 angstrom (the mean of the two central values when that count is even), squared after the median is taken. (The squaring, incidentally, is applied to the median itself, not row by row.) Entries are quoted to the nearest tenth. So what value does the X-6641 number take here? -35.8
